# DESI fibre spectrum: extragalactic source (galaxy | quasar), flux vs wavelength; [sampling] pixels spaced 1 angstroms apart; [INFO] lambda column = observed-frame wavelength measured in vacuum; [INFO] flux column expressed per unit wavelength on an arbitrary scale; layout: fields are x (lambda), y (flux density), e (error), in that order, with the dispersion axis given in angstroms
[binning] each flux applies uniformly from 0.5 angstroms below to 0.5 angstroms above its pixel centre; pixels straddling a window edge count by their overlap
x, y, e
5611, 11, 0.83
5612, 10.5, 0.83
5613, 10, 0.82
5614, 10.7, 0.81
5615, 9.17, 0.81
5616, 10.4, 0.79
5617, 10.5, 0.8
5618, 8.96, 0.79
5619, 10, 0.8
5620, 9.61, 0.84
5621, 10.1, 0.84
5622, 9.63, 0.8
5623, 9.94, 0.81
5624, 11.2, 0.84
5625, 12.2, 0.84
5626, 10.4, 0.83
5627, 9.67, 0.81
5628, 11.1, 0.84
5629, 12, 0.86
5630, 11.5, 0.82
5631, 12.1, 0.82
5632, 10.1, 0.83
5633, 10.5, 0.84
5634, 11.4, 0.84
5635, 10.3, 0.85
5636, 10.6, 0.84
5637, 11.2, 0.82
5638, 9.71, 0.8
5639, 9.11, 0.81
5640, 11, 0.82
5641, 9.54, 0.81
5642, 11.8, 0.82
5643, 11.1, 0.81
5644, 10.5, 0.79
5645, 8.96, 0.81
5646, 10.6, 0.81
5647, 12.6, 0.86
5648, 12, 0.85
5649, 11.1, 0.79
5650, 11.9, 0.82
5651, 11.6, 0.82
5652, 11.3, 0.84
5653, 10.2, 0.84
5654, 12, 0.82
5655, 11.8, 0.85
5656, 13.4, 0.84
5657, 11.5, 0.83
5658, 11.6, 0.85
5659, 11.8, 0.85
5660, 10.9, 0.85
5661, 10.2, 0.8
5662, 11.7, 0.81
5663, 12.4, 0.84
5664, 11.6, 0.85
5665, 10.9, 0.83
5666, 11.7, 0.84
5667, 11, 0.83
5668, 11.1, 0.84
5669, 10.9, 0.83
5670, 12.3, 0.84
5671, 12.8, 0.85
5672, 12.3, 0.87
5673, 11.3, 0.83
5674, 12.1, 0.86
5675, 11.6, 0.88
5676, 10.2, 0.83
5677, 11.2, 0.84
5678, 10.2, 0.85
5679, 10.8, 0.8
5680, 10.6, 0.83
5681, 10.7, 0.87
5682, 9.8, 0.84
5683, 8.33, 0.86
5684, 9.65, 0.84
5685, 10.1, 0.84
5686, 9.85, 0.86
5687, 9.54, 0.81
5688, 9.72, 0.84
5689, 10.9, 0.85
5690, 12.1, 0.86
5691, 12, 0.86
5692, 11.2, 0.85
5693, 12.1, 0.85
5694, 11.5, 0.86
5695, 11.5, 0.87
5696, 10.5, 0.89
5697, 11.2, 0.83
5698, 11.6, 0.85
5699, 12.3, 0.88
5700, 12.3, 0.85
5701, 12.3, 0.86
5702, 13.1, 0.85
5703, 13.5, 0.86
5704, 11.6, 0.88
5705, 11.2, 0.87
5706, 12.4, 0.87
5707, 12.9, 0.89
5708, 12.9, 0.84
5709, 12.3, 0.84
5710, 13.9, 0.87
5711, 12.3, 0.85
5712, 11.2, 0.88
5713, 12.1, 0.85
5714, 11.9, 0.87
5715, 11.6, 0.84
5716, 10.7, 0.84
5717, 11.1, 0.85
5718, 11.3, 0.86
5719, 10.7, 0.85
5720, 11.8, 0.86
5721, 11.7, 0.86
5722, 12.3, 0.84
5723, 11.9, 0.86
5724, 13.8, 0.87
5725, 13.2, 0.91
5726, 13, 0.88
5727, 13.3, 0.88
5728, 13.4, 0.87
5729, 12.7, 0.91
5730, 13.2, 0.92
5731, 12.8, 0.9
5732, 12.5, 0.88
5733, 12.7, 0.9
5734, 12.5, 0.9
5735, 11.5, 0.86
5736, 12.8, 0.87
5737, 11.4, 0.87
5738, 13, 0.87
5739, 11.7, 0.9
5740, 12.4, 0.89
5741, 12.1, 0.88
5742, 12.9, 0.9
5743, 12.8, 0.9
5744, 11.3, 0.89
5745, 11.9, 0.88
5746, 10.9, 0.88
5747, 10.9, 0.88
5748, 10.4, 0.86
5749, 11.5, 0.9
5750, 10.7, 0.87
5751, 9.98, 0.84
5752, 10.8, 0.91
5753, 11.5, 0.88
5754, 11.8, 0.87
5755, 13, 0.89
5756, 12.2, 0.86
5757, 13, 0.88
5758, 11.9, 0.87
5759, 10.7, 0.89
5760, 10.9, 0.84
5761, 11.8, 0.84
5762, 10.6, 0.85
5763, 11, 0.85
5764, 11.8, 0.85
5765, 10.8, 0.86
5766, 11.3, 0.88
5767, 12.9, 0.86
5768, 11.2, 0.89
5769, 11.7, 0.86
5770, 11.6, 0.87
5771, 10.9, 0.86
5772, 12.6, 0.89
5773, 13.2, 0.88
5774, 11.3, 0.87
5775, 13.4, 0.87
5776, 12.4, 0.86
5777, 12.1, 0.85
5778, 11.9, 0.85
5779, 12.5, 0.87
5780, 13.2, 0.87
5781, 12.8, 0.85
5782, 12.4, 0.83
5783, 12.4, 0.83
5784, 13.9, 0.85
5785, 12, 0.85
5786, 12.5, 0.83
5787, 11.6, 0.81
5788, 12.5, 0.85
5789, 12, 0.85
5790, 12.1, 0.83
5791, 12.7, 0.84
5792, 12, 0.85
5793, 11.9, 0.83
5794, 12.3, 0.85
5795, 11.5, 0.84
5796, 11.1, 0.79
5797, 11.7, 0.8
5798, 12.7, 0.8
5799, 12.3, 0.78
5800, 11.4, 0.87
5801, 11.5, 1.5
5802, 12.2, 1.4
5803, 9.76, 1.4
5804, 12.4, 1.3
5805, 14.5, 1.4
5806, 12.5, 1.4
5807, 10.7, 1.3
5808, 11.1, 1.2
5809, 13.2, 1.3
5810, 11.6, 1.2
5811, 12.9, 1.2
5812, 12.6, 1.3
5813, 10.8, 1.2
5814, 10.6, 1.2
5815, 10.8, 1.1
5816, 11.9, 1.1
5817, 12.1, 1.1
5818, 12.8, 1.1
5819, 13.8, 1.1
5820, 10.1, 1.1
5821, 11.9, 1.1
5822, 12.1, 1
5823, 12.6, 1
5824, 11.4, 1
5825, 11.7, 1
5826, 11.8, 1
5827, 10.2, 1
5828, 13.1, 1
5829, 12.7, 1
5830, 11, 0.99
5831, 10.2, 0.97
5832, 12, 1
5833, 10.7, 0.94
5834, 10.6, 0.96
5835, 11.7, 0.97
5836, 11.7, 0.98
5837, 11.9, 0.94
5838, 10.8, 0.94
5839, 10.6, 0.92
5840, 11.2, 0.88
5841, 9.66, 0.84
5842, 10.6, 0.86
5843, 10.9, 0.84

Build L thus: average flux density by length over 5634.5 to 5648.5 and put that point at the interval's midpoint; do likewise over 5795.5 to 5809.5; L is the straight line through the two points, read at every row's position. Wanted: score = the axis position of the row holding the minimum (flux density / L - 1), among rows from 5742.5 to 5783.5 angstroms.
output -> 5751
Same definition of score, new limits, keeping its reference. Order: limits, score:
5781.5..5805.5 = 5803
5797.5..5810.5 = 5803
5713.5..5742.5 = 5719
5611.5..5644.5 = 5618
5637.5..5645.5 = 5645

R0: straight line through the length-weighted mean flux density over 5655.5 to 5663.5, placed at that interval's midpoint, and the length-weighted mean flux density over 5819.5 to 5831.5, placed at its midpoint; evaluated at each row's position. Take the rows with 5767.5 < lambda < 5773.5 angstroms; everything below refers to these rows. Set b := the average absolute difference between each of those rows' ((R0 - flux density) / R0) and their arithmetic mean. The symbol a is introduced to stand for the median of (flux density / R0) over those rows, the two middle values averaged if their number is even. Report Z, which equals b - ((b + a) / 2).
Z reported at -0.47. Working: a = 1.00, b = 0.059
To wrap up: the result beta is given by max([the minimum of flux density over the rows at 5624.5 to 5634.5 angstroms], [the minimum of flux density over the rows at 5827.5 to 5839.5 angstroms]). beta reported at 10.2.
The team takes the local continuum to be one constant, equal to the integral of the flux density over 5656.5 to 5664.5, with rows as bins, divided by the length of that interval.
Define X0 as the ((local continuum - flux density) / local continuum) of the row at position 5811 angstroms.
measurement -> -0.13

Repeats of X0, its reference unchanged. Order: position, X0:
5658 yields -0.01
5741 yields -0.06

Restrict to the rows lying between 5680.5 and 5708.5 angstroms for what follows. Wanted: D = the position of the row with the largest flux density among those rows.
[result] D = 5703 angstroms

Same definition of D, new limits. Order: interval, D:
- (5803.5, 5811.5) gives 5805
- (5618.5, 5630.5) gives 5625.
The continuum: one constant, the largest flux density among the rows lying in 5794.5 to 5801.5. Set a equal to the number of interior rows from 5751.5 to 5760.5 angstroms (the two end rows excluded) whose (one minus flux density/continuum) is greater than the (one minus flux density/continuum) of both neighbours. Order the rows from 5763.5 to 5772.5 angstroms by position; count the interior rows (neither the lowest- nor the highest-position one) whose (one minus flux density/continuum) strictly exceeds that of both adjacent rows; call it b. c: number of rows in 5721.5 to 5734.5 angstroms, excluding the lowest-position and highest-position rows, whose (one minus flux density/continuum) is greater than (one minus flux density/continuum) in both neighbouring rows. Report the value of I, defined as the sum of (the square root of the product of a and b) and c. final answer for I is 6.4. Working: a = 2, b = 3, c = 4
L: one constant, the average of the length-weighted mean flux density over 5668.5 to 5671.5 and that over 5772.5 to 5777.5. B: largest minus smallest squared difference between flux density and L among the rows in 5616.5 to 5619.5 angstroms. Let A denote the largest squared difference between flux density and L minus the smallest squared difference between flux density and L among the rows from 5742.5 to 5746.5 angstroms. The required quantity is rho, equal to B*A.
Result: 13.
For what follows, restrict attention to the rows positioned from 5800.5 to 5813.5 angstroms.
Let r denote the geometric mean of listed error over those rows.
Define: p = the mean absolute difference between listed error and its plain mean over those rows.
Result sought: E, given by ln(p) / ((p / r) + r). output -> -1.83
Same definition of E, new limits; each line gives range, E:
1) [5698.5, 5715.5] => -4.90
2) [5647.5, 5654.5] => -4.97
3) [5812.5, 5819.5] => -2.75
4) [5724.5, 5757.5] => -4.69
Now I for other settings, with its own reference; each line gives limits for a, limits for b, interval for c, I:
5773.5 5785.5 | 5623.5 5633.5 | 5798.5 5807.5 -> 3.7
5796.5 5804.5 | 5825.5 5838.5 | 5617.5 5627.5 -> 4.4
